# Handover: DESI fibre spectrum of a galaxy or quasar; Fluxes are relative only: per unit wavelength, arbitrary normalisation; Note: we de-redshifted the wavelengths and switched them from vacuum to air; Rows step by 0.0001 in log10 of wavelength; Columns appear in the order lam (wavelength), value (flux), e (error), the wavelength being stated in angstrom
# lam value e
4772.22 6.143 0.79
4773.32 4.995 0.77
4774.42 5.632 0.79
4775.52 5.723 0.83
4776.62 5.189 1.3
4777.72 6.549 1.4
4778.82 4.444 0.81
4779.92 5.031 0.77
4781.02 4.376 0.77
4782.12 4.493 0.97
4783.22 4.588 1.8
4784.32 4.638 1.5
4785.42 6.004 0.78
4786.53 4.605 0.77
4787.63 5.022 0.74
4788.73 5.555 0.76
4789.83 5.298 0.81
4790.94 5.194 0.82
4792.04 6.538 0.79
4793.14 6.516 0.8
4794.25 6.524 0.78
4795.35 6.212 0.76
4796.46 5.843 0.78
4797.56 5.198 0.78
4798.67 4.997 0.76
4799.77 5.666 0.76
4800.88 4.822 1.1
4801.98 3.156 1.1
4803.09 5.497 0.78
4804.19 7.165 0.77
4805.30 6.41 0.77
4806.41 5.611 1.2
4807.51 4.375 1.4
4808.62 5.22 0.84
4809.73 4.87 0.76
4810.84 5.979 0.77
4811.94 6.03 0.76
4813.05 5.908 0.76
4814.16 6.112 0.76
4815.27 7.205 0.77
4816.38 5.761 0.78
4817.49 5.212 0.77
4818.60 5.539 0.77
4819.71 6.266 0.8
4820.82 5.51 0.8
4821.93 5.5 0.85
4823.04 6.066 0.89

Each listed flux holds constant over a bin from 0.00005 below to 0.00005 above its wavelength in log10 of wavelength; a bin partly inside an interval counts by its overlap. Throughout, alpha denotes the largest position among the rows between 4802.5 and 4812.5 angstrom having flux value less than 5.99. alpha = 4810.84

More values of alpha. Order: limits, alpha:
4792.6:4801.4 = 4800.88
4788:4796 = 4790.94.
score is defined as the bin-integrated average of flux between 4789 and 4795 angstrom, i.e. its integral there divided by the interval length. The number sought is 6.00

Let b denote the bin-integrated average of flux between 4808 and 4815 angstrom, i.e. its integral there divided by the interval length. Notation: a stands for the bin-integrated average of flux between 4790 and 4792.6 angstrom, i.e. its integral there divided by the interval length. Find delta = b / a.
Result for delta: 0.99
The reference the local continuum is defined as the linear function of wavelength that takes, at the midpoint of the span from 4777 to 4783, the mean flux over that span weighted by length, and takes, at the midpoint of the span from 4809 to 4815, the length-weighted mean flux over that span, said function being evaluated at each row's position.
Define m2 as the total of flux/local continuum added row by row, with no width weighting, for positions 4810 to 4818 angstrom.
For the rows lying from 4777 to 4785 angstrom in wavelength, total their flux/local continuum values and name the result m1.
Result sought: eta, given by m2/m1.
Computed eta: 1.05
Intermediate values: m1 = 6.8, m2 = 7.17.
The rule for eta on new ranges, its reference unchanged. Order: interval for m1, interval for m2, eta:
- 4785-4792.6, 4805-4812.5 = 0.91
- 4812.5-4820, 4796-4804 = 0.91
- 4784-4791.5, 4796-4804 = 0.91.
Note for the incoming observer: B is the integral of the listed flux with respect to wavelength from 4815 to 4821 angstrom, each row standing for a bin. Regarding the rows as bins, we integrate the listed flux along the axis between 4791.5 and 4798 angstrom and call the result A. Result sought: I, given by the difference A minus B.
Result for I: 5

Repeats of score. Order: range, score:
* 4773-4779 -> 5.50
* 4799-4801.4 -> 5.23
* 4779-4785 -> 4.65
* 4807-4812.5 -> 5.30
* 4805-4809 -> 5.35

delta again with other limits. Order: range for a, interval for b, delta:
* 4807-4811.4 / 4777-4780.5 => 1.04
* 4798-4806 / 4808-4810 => 0.93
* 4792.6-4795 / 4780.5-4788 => 0.74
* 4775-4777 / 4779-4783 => 0.84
